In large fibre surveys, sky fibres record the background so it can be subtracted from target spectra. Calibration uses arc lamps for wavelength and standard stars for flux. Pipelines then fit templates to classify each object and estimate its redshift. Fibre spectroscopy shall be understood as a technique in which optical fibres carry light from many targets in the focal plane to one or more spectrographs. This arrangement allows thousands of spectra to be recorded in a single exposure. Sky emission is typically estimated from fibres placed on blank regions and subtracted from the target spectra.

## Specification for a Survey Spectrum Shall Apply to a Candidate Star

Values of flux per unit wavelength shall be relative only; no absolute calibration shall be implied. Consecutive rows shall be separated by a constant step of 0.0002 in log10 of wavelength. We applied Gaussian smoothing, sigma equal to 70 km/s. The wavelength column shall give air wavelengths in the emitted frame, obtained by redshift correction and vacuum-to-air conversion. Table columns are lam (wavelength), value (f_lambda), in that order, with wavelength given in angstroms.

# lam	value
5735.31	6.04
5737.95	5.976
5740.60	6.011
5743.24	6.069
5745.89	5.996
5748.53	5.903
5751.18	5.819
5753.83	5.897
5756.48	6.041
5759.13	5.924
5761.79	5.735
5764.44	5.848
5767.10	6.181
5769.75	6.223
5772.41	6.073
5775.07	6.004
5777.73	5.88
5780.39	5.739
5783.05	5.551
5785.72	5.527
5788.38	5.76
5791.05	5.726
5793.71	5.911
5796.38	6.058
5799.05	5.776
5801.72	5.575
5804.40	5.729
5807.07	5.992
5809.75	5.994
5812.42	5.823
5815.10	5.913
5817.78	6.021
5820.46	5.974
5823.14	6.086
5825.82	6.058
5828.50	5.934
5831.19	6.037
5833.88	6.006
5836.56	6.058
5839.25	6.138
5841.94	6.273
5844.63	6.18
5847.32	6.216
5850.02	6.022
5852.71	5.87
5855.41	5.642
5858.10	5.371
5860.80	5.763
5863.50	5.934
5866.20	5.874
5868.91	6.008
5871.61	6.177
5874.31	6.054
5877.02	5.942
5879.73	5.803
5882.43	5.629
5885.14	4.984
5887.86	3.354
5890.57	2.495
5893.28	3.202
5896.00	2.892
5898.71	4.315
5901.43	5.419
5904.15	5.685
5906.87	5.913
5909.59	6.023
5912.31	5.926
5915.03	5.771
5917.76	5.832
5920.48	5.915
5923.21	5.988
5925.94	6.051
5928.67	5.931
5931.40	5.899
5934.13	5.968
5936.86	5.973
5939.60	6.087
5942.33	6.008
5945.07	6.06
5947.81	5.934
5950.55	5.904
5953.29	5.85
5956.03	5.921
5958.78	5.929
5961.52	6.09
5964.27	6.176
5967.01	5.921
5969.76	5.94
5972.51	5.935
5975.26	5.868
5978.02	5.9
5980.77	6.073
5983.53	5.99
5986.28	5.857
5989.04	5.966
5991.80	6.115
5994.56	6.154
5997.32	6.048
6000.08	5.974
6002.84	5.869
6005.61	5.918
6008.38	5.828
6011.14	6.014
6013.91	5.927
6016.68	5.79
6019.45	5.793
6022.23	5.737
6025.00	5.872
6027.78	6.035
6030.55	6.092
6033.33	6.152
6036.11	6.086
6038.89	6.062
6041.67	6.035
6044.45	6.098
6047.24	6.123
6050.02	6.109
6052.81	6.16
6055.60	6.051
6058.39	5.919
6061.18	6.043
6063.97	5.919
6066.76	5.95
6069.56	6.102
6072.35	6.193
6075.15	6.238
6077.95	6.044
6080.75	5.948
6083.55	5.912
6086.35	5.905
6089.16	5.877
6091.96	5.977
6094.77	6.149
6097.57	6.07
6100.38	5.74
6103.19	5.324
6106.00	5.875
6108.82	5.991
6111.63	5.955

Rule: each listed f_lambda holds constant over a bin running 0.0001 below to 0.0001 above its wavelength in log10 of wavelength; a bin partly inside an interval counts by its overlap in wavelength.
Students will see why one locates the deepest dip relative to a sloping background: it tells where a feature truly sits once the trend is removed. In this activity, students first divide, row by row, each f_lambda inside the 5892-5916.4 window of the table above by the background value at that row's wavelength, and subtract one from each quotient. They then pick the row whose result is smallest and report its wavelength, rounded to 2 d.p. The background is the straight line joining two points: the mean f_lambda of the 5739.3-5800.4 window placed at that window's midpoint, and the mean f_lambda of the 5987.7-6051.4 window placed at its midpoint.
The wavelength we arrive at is 5896.00 angstroms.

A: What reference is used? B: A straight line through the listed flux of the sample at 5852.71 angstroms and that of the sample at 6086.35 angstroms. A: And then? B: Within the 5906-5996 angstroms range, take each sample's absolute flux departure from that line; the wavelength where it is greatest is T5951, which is 5964.27 angstroms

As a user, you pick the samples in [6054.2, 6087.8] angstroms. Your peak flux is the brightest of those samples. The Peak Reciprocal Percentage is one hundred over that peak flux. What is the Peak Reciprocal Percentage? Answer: 16.0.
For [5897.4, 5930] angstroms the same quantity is 16.5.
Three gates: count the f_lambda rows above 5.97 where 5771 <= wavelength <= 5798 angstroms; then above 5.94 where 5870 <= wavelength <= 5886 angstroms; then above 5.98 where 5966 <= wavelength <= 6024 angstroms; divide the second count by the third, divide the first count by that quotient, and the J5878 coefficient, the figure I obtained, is 6.0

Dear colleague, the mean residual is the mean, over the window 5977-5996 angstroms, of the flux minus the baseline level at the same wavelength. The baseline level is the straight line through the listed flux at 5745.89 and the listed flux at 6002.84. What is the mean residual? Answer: 0.13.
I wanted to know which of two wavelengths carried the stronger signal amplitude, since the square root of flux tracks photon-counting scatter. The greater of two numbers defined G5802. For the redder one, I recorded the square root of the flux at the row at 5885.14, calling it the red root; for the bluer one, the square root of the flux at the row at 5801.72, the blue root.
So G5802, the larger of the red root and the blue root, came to 2.36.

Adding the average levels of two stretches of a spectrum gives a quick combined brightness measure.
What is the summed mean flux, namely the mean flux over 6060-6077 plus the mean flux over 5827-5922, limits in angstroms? 11.6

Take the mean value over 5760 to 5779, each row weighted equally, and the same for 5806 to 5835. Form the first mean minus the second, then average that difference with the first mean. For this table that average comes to 3.00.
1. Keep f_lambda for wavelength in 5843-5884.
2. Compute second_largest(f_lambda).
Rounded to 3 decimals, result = 6.180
